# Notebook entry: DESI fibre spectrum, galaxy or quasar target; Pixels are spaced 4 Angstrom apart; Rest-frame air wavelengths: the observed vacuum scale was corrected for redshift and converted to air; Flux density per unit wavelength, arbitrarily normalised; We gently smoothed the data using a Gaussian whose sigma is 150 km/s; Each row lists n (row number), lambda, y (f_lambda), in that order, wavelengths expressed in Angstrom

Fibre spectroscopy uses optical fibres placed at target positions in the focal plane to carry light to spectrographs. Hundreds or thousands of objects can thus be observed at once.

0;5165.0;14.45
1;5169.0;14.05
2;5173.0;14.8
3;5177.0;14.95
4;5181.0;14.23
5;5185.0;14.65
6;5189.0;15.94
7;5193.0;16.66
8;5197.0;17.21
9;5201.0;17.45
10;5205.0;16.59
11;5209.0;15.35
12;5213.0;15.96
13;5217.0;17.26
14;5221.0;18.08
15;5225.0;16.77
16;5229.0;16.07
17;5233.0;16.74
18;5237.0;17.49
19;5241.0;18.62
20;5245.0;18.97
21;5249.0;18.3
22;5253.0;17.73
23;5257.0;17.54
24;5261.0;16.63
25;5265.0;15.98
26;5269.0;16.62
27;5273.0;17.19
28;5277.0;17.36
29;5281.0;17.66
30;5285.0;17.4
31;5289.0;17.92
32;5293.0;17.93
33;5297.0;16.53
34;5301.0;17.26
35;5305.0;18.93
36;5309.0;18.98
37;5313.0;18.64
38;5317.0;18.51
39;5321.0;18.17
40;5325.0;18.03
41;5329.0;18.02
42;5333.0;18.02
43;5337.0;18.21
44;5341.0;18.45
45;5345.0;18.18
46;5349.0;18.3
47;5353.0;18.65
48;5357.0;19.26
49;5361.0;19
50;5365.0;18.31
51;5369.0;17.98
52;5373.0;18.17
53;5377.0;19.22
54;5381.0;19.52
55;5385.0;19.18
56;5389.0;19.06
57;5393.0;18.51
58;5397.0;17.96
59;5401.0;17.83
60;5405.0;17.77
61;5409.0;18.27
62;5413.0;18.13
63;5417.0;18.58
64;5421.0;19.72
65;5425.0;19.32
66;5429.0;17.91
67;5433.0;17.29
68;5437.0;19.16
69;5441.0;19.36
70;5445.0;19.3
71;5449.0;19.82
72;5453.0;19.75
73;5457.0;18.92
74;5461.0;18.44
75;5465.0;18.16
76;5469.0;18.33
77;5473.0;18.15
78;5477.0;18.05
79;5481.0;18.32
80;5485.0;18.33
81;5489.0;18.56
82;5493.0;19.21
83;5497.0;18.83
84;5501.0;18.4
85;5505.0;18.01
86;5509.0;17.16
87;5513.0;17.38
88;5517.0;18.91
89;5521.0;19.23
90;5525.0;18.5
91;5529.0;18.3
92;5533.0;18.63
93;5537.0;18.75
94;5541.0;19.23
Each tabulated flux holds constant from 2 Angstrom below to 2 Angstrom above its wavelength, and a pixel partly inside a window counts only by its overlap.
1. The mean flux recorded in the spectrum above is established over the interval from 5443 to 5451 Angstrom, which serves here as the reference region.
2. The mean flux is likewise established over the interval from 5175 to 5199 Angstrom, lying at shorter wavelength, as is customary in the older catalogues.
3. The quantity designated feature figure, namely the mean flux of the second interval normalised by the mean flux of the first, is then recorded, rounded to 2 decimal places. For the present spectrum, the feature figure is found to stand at 0.80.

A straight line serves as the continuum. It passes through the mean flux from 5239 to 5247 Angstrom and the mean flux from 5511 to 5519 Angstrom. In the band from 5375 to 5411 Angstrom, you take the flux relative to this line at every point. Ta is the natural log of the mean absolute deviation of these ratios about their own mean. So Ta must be -3.49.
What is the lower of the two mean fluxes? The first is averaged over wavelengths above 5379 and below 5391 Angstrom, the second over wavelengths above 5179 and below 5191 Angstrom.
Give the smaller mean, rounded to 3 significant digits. 14.9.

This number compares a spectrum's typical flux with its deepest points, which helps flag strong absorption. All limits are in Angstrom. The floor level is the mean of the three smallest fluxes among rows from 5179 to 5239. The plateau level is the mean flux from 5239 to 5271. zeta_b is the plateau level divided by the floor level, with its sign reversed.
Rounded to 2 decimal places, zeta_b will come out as -1.19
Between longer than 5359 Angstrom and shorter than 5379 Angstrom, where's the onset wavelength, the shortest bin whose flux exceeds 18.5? 5361.0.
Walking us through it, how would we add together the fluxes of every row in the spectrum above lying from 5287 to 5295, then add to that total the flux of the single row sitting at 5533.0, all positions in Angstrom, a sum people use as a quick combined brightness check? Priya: 54.5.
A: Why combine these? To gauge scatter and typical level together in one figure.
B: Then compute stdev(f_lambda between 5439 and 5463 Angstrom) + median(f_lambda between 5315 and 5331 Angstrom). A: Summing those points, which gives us 18.6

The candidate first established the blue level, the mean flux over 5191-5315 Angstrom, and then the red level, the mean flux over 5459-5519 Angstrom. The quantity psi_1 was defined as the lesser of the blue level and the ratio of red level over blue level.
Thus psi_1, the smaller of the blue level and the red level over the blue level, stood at 1.05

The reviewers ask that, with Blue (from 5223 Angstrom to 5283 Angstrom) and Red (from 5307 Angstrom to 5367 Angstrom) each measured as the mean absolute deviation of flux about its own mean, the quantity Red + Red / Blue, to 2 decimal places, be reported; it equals 0.77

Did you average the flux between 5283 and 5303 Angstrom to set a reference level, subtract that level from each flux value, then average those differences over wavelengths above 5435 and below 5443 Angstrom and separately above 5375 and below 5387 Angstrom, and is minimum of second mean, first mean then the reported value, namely 1.85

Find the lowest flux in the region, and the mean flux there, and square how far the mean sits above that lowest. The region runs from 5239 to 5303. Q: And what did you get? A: 2.2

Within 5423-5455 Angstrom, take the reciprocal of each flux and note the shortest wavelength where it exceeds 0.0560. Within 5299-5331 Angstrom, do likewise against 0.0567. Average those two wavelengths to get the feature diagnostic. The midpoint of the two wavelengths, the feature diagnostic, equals 5367 Angstrom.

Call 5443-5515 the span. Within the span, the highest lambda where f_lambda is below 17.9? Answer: 5513.0 Angstrom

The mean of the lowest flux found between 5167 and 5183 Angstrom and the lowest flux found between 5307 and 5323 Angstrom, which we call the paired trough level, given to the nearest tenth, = 16.1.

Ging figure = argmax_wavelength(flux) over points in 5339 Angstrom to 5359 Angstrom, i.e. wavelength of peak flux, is 5357.0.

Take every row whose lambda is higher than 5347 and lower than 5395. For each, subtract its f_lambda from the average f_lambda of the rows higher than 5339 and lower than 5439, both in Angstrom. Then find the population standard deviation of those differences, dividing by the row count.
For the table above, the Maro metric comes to 0.48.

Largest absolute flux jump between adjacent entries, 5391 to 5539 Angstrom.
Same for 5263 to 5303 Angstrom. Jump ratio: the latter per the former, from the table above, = 0.7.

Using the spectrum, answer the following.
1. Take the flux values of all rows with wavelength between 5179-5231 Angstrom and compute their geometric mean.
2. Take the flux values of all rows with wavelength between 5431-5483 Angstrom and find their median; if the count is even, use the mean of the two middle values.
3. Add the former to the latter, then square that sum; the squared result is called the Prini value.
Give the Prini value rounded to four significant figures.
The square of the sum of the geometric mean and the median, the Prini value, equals 1206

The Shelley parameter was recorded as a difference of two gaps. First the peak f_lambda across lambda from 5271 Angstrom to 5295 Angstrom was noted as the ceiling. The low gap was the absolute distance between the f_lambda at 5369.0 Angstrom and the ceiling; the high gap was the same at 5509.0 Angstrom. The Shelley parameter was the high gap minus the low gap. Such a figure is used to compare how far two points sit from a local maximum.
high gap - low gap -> 0.7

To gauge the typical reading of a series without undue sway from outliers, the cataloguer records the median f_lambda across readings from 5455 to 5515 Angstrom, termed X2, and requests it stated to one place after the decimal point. 18.3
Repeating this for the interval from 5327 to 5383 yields 18.3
